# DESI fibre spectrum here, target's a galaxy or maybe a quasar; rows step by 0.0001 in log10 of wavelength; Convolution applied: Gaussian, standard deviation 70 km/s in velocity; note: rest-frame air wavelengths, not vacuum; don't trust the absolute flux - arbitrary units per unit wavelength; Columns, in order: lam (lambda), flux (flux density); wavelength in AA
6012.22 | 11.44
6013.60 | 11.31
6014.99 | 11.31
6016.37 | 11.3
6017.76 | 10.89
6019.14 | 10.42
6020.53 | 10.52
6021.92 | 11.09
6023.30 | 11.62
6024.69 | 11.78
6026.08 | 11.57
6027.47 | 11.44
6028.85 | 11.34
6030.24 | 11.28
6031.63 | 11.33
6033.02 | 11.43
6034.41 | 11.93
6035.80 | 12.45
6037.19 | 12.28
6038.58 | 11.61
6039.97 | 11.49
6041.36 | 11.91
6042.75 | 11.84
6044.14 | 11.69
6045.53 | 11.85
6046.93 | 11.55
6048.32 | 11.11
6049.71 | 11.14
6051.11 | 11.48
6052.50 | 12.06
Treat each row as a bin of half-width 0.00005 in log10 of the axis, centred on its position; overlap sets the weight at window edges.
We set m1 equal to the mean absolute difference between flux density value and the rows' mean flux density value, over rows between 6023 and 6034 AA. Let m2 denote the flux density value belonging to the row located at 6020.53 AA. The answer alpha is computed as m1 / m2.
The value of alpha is 0.013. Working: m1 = 0.14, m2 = 10.52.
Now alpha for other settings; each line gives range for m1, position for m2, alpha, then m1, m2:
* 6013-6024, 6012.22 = 0.029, 0.34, 11.44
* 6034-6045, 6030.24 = 0.021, 0.24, 11.28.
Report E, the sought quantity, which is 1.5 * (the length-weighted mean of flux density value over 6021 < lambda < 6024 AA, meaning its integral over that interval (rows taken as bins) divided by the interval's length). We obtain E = 16.9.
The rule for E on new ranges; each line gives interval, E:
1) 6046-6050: 17.0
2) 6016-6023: 16.3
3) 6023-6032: 17.2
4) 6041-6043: 17.8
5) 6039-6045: 17.6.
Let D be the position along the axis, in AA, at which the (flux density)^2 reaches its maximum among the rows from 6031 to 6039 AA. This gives 6035.80 AA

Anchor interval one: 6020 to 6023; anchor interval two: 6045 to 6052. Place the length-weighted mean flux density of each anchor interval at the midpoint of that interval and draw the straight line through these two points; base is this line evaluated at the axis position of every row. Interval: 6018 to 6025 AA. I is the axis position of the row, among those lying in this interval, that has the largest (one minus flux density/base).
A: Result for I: 6019.14 AA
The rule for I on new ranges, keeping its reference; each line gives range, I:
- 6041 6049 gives 6048.32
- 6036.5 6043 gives 6039.97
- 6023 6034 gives 6030.24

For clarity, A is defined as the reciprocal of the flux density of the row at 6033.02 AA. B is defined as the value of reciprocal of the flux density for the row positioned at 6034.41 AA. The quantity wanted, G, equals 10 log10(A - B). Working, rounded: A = 0.0875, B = 0.0838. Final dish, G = -24.4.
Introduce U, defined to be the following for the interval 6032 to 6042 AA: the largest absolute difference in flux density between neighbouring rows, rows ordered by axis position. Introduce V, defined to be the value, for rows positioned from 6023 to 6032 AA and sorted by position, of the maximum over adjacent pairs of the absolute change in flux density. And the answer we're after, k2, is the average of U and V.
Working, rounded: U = 0.67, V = 0.21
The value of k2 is 0.44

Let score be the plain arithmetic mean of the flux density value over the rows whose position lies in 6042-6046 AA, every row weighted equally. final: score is 11.8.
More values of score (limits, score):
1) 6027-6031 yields 11.4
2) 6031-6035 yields 11.6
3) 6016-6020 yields 10.9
